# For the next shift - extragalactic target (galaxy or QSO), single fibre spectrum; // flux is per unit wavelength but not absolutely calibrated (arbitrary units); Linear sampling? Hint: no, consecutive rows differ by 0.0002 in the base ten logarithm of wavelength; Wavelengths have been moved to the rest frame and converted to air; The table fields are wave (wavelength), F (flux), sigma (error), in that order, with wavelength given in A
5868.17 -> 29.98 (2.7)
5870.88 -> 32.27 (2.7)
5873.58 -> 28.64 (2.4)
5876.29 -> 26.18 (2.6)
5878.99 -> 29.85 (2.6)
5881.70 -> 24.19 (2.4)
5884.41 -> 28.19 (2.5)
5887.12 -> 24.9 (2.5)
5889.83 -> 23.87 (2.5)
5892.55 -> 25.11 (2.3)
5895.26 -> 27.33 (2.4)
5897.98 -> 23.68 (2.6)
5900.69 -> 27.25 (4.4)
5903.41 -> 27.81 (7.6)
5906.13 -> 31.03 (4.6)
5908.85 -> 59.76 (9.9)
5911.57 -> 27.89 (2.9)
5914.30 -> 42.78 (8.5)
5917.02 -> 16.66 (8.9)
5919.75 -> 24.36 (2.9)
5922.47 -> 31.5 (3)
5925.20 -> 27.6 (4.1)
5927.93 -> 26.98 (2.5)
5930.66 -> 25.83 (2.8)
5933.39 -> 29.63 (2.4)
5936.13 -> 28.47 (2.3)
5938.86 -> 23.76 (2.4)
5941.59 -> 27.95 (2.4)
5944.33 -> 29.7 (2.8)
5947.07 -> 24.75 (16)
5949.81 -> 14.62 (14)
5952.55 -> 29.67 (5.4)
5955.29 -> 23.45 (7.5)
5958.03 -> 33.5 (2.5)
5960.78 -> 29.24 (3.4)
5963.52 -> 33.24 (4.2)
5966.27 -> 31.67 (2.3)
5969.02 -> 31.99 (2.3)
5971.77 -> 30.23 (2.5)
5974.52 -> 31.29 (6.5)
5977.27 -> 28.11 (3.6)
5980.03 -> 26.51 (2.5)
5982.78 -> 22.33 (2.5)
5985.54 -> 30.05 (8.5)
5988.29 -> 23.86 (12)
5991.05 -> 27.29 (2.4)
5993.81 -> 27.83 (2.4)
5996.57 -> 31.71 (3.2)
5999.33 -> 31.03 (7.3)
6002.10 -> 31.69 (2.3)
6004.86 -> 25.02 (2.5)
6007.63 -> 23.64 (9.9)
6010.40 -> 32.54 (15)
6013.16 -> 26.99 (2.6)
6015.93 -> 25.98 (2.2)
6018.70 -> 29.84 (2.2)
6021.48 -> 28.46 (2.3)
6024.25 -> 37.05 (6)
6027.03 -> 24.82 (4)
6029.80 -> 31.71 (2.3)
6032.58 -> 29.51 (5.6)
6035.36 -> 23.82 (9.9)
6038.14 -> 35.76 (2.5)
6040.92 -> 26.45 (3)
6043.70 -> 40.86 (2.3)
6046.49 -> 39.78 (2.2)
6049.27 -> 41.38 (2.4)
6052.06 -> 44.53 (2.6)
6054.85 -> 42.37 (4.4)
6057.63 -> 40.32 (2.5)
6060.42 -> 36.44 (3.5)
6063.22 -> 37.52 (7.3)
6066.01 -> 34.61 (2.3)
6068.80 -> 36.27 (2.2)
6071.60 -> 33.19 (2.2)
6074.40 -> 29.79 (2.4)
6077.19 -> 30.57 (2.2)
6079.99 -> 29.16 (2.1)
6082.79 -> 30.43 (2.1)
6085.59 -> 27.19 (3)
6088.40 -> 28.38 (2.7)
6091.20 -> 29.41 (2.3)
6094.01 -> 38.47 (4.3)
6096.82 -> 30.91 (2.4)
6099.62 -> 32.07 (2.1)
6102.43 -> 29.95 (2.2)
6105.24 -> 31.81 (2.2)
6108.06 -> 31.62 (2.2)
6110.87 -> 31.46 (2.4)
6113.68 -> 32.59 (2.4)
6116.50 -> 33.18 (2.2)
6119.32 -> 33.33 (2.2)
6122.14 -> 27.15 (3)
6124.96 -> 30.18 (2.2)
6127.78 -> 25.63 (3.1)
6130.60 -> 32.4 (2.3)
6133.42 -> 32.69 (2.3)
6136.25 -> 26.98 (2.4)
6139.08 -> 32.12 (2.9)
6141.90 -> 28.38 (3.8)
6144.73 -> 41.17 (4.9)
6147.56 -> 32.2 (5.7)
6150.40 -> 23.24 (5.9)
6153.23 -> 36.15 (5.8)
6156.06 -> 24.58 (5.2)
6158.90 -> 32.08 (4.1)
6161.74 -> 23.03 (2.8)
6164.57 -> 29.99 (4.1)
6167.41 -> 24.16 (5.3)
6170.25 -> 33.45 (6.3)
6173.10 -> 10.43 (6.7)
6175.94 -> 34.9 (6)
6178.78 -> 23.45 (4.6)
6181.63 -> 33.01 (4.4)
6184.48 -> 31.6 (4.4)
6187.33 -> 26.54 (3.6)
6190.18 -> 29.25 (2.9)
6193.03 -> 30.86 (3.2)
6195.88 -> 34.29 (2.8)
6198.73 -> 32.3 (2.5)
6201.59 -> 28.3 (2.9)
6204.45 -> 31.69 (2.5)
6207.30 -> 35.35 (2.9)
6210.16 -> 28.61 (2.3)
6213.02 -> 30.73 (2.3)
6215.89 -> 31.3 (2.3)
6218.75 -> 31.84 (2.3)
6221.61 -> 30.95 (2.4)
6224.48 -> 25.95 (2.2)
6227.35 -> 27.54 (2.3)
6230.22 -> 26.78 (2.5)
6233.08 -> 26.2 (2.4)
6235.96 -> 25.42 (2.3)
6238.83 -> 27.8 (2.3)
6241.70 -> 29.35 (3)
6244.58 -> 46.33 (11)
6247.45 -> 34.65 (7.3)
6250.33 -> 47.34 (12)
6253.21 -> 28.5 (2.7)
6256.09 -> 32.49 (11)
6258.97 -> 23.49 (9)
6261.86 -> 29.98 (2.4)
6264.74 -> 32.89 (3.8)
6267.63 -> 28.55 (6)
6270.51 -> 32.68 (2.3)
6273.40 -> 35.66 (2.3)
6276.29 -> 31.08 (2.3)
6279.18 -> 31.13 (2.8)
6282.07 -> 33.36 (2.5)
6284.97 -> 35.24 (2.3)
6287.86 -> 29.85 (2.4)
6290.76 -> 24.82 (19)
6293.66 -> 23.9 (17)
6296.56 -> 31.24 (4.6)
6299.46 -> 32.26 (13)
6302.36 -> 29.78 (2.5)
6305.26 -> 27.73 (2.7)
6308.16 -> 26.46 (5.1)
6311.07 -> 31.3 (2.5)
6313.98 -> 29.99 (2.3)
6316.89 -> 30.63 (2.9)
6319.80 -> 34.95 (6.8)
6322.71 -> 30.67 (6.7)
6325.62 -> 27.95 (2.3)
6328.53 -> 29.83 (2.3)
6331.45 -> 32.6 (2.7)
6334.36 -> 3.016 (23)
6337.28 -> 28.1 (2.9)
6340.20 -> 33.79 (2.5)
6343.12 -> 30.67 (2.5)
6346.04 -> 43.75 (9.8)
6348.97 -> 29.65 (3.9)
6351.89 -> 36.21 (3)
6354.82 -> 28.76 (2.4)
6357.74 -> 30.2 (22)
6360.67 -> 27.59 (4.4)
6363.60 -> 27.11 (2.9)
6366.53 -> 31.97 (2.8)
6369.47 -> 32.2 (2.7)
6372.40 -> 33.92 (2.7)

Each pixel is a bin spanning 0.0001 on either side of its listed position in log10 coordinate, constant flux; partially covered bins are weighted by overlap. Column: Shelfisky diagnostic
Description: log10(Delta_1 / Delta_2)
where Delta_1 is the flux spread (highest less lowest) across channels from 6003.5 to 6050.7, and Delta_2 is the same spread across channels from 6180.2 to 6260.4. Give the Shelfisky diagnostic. -0.13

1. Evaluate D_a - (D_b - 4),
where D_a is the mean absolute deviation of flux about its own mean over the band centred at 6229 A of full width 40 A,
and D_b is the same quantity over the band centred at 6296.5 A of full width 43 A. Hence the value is 5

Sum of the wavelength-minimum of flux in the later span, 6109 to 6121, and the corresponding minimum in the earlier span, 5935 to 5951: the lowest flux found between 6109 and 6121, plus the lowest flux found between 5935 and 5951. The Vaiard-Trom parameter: 46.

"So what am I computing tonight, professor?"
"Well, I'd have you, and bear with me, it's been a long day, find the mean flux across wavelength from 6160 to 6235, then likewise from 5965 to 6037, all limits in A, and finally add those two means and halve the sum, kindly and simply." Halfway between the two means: 28.8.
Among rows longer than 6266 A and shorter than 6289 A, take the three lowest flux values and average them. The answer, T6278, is 29.8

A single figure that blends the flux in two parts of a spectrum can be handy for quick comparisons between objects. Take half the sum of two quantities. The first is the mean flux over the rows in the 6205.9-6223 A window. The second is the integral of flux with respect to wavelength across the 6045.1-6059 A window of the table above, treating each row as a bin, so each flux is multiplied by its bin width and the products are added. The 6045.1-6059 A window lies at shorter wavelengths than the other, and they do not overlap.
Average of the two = 306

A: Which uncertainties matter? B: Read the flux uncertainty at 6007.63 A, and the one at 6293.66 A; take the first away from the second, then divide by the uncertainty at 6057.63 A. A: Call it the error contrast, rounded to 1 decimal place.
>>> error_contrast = 2.8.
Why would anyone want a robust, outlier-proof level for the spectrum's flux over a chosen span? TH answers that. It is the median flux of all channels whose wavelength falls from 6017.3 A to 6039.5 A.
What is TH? 29.7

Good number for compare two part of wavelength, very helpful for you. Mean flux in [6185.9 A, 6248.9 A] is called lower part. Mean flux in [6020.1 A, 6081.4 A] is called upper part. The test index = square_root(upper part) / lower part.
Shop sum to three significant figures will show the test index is 0.192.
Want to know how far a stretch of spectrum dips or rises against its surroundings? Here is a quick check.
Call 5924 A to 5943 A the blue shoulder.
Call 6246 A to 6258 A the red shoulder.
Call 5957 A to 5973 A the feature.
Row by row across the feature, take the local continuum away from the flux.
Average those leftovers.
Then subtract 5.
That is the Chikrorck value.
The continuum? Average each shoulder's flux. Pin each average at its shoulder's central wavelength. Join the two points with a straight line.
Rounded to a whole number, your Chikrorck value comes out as -1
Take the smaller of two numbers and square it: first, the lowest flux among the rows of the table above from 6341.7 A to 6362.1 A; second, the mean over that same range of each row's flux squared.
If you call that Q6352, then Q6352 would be 761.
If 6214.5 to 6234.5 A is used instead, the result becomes 673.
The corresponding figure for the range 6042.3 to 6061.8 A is 1328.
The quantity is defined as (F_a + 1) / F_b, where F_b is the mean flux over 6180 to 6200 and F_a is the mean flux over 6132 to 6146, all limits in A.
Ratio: 1.07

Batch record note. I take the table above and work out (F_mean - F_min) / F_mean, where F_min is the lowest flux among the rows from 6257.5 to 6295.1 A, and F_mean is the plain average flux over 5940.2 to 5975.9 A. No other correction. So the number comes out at 0.18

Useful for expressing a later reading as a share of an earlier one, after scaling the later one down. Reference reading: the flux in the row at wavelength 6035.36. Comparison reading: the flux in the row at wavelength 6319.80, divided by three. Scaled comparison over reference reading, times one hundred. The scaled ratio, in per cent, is 49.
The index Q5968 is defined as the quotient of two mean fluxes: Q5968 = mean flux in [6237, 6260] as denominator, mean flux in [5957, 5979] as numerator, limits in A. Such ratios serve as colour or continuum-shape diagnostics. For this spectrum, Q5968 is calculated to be 0.92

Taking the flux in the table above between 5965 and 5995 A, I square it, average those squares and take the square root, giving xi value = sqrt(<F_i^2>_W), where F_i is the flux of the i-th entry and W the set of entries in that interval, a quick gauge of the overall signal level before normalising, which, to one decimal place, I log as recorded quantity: 28.4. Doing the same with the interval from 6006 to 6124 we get 32.8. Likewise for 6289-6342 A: 29.1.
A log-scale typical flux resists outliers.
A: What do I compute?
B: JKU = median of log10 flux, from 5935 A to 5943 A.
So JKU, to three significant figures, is 1.45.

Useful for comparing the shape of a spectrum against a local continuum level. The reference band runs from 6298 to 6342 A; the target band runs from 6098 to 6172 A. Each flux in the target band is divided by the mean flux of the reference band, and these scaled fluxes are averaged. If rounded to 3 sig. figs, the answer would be 1.06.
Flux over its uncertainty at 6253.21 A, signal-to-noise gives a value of 11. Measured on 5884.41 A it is 11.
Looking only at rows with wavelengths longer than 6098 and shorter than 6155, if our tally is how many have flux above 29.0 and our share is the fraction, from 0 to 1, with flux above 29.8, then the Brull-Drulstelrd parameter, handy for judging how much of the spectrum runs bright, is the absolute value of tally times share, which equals 11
